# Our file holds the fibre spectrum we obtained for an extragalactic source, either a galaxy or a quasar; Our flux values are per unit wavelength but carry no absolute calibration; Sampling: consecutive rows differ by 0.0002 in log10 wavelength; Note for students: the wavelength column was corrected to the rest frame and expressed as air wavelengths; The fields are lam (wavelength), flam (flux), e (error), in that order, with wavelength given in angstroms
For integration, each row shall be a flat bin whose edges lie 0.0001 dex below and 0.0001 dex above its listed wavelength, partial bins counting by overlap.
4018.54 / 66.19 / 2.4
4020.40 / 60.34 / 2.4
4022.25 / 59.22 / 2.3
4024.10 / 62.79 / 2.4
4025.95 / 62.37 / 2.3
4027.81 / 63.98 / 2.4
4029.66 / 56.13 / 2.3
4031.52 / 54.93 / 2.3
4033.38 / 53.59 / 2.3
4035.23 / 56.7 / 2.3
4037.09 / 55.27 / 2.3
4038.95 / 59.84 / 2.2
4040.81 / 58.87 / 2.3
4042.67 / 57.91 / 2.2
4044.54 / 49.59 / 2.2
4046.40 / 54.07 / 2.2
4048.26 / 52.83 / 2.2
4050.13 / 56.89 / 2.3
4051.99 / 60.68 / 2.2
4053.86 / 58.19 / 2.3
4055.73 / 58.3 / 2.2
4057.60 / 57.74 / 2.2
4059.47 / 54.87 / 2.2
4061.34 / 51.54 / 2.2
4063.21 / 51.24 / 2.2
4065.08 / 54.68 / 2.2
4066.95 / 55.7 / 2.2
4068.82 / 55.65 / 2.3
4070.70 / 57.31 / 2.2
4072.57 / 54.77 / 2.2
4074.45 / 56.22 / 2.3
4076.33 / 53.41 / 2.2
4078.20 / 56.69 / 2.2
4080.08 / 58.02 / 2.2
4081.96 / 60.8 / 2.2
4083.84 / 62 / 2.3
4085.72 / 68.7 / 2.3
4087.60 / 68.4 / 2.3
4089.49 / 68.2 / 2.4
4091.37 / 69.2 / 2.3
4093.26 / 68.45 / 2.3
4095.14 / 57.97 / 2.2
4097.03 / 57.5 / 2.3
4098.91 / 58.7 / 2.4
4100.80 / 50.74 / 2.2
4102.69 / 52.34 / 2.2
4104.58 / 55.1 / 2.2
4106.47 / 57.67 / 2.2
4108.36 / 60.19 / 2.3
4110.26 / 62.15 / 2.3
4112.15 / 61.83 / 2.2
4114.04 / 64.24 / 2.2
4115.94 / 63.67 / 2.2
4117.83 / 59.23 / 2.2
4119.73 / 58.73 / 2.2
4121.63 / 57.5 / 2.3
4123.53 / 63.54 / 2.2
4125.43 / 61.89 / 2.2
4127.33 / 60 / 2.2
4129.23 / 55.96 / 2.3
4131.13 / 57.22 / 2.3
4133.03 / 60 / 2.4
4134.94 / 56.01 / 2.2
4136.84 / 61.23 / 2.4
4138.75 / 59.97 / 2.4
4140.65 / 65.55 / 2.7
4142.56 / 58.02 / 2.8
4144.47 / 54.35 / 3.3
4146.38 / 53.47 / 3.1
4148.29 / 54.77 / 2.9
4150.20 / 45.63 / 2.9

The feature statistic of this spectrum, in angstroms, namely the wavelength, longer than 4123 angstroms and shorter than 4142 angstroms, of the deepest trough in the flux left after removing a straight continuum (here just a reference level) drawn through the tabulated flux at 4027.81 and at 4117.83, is 4129.23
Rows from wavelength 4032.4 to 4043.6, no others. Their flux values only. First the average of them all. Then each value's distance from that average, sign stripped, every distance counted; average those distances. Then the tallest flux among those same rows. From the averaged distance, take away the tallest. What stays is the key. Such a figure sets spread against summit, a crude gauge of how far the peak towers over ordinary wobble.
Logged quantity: -58.0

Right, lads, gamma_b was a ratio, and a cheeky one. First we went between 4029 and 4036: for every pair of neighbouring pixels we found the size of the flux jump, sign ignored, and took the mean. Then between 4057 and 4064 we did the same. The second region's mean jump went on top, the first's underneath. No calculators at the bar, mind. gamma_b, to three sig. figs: 1.15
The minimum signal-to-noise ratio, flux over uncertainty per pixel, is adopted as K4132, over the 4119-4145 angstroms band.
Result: 16.47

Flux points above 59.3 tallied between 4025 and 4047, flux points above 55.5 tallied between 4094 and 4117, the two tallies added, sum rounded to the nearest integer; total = 12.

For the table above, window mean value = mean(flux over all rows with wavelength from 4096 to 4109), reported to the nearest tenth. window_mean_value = 56.0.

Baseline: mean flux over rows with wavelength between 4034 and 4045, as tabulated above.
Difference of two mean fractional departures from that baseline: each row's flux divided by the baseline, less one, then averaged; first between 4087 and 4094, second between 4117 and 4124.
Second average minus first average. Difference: -0.16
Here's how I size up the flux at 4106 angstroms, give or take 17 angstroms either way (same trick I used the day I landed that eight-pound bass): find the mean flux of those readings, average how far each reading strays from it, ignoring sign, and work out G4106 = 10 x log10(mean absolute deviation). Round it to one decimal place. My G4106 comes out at 6.1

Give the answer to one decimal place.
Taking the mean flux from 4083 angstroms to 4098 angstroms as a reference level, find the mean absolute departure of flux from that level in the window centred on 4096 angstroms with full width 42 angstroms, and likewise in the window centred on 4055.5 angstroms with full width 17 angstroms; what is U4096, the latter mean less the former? 3.3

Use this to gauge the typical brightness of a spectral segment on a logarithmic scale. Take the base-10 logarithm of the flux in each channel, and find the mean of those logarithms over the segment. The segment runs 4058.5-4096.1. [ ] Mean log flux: 1.77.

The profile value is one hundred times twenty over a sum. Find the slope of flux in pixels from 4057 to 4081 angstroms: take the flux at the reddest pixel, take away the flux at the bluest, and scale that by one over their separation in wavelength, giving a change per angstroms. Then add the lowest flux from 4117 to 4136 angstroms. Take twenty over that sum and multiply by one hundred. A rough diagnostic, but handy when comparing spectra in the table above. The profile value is 36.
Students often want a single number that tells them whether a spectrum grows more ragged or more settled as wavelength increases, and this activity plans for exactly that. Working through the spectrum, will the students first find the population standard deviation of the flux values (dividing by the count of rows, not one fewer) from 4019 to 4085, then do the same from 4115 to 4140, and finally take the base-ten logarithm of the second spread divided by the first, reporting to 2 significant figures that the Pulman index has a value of -0.14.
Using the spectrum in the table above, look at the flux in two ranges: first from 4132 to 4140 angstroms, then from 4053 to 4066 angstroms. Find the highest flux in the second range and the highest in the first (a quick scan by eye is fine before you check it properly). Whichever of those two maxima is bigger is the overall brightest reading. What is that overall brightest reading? 61.2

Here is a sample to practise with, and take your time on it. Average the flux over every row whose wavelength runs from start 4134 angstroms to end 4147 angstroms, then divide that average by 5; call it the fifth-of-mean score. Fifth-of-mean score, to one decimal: 11.7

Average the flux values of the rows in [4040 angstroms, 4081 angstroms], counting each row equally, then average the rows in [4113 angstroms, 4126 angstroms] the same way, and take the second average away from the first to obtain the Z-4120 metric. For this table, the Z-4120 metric -5.6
